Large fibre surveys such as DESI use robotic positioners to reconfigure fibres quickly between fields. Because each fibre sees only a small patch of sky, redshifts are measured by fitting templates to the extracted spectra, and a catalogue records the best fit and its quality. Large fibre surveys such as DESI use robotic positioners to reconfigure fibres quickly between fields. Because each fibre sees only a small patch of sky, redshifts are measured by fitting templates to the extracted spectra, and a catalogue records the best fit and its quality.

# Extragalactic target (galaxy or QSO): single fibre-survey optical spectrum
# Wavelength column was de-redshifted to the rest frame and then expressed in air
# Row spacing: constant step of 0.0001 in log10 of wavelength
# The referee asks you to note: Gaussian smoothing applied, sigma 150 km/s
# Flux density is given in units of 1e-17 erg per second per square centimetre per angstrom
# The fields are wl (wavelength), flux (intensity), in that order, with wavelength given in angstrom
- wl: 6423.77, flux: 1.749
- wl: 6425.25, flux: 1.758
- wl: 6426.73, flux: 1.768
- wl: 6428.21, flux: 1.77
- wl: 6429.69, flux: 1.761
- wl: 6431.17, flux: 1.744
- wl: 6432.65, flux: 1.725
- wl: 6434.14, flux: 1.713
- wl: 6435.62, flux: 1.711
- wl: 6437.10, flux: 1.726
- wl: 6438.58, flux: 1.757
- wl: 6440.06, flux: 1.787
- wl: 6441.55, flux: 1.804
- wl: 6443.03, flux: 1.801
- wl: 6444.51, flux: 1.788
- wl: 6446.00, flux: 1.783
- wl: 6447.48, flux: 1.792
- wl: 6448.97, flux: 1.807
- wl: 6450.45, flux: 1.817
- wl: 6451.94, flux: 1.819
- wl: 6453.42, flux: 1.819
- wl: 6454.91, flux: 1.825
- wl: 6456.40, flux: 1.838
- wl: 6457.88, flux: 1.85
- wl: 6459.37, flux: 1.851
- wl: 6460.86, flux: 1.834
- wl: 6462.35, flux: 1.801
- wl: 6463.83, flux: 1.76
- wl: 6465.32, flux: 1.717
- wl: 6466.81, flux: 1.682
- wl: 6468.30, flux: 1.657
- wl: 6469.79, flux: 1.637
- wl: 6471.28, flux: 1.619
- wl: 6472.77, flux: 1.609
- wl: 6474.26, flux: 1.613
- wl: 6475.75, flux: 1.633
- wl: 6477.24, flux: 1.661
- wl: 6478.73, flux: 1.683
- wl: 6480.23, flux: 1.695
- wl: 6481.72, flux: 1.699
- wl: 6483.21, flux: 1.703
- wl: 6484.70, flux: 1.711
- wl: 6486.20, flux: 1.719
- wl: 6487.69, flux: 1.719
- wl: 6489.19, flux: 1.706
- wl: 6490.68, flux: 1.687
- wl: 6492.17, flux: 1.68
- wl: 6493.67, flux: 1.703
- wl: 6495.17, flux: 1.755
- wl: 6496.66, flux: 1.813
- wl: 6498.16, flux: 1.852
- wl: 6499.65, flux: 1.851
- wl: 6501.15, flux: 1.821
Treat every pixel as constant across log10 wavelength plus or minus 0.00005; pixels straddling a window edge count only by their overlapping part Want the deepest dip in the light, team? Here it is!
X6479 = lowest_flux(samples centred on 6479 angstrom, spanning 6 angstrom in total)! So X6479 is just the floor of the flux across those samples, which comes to 1.661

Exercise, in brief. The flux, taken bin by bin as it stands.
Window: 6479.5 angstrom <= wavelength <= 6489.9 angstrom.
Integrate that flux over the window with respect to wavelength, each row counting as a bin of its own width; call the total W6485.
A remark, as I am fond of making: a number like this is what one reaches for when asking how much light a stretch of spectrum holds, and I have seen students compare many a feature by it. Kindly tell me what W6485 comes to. 17.8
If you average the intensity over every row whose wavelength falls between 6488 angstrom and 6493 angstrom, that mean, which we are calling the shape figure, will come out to 1.69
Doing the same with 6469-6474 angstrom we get 1.62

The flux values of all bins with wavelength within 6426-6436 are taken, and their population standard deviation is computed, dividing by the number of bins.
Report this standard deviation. 0.024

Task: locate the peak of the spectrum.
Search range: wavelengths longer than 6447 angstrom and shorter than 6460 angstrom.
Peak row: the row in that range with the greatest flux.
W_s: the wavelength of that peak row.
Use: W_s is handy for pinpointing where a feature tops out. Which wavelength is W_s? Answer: 6459.37 angstrom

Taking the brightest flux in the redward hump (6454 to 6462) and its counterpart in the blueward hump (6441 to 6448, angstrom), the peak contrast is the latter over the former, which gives 0.97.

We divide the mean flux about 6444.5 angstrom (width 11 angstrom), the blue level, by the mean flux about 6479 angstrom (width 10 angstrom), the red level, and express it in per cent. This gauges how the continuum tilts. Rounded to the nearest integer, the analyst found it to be 107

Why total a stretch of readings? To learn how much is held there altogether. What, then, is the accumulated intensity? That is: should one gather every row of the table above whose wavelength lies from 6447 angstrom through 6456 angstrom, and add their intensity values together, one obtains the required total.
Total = 10.9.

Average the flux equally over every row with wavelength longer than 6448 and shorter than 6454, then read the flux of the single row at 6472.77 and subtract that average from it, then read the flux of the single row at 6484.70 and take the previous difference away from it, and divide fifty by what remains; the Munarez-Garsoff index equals 26.1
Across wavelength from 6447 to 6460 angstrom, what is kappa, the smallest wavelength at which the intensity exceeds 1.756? 6447.48 angstrom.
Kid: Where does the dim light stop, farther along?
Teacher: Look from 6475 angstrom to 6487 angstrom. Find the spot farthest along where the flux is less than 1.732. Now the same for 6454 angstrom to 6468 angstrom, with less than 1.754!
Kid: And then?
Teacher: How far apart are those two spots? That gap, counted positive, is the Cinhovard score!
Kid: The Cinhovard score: 19.4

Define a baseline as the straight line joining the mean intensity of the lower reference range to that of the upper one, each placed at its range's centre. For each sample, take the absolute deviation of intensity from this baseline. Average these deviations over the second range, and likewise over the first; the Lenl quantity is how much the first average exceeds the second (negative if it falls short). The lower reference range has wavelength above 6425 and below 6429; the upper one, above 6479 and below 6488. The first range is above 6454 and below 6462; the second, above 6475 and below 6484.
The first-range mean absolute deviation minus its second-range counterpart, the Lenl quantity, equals 0.07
